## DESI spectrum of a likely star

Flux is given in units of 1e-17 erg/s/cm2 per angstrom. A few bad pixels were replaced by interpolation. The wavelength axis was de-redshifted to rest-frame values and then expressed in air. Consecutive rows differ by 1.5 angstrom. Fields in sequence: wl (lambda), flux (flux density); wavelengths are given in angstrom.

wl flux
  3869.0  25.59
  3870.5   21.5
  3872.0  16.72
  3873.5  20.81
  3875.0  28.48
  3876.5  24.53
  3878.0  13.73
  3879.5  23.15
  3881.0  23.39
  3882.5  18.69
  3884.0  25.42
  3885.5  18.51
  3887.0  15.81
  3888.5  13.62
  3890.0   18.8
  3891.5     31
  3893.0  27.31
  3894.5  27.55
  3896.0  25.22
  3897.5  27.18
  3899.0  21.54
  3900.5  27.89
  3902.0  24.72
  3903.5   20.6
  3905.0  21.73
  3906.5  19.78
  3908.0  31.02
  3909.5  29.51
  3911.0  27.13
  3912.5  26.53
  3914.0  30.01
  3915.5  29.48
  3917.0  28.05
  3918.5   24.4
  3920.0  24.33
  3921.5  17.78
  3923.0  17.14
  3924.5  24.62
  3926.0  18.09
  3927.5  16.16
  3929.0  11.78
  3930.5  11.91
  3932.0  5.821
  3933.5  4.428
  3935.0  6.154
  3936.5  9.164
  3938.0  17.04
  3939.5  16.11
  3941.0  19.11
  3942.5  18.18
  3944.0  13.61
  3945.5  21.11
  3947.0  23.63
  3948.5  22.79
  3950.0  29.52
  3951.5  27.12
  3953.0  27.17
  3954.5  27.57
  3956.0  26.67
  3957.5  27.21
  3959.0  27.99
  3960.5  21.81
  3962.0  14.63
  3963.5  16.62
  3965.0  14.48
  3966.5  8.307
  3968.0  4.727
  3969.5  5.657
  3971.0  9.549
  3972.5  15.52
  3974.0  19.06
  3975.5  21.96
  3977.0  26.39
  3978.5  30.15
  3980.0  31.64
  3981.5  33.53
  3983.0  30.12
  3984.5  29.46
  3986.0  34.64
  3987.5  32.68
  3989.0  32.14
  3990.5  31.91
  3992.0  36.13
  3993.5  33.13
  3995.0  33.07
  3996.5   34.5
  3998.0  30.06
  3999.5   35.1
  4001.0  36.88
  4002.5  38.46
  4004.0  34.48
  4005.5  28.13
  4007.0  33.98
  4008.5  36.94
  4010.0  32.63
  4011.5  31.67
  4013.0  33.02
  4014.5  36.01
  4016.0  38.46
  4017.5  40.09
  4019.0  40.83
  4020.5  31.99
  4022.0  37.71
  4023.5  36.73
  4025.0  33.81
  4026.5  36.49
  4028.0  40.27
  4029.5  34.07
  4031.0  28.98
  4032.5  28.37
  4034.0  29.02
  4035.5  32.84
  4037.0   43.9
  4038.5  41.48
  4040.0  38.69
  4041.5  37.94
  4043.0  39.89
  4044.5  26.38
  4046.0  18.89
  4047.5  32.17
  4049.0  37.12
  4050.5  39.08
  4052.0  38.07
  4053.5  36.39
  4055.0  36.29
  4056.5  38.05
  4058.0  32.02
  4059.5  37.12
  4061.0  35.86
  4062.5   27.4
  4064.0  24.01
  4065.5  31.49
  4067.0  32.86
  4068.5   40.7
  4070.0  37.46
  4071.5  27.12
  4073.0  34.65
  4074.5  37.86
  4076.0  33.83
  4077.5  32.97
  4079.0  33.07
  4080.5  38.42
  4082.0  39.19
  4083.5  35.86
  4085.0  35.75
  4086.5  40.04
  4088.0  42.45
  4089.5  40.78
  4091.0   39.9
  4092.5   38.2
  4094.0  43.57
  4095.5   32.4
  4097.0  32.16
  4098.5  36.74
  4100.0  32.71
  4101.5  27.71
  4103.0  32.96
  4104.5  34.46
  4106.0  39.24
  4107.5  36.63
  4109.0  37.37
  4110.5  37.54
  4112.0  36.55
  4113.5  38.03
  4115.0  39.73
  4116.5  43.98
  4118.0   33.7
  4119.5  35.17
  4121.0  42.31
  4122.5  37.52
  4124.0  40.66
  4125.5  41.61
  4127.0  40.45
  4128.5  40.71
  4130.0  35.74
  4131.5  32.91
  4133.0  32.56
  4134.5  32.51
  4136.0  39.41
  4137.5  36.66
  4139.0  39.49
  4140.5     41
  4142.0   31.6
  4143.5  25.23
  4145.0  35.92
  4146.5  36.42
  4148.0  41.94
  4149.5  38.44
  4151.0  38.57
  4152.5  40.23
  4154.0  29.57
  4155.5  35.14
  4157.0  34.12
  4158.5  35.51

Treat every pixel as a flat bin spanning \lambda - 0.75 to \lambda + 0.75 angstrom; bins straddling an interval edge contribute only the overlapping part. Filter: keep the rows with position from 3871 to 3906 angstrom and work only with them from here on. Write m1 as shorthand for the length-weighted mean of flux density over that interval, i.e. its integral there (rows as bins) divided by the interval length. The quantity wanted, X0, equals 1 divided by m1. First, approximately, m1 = 22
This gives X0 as 0.045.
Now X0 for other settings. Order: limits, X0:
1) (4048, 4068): 0.029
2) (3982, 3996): 0.031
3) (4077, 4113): 0.027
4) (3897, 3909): 0.041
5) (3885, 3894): 0.047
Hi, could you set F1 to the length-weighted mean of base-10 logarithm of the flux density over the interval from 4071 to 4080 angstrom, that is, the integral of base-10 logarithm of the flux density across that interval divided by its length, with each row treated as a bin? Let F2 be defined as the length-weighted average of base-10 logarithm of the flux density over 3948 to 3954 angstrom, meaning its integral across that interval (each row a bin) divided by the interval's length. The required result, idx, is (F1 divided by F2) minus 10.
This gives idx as -8.93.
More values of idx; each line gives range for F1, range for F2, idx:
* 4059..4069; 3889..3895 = -8.92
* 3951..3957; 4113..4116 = -9.10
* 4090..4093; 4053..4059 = -8.97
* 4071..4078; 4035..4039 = -9.05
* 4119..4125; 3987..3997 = -8.95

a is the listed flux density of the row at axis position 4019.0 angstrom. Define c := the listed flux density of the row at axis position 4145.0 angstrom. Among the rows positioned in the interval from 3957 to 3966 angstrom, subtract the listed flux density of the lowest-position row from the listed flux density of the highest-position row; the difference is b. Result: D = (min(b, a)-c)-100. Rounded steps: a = 40.83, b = -13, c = 35.92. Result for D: -149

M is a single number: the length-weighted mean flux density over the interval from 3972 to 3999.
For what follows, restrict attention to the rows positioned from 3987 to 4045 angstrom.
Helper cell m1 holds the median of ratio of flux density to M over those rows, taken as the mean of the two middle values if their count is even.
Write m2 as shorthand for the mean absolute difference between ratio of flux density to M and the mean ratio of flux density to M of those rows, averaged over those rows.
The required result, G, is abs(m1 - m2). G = 1.0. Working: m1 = 1.2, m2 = 0.11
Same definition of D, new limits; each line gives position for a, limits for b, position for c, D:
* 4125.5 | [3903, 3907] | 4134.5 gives -133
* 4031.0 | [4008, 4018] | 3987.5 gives -130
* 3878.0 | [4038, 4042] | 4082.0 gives -143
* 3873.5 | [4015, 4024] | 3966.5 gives -110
